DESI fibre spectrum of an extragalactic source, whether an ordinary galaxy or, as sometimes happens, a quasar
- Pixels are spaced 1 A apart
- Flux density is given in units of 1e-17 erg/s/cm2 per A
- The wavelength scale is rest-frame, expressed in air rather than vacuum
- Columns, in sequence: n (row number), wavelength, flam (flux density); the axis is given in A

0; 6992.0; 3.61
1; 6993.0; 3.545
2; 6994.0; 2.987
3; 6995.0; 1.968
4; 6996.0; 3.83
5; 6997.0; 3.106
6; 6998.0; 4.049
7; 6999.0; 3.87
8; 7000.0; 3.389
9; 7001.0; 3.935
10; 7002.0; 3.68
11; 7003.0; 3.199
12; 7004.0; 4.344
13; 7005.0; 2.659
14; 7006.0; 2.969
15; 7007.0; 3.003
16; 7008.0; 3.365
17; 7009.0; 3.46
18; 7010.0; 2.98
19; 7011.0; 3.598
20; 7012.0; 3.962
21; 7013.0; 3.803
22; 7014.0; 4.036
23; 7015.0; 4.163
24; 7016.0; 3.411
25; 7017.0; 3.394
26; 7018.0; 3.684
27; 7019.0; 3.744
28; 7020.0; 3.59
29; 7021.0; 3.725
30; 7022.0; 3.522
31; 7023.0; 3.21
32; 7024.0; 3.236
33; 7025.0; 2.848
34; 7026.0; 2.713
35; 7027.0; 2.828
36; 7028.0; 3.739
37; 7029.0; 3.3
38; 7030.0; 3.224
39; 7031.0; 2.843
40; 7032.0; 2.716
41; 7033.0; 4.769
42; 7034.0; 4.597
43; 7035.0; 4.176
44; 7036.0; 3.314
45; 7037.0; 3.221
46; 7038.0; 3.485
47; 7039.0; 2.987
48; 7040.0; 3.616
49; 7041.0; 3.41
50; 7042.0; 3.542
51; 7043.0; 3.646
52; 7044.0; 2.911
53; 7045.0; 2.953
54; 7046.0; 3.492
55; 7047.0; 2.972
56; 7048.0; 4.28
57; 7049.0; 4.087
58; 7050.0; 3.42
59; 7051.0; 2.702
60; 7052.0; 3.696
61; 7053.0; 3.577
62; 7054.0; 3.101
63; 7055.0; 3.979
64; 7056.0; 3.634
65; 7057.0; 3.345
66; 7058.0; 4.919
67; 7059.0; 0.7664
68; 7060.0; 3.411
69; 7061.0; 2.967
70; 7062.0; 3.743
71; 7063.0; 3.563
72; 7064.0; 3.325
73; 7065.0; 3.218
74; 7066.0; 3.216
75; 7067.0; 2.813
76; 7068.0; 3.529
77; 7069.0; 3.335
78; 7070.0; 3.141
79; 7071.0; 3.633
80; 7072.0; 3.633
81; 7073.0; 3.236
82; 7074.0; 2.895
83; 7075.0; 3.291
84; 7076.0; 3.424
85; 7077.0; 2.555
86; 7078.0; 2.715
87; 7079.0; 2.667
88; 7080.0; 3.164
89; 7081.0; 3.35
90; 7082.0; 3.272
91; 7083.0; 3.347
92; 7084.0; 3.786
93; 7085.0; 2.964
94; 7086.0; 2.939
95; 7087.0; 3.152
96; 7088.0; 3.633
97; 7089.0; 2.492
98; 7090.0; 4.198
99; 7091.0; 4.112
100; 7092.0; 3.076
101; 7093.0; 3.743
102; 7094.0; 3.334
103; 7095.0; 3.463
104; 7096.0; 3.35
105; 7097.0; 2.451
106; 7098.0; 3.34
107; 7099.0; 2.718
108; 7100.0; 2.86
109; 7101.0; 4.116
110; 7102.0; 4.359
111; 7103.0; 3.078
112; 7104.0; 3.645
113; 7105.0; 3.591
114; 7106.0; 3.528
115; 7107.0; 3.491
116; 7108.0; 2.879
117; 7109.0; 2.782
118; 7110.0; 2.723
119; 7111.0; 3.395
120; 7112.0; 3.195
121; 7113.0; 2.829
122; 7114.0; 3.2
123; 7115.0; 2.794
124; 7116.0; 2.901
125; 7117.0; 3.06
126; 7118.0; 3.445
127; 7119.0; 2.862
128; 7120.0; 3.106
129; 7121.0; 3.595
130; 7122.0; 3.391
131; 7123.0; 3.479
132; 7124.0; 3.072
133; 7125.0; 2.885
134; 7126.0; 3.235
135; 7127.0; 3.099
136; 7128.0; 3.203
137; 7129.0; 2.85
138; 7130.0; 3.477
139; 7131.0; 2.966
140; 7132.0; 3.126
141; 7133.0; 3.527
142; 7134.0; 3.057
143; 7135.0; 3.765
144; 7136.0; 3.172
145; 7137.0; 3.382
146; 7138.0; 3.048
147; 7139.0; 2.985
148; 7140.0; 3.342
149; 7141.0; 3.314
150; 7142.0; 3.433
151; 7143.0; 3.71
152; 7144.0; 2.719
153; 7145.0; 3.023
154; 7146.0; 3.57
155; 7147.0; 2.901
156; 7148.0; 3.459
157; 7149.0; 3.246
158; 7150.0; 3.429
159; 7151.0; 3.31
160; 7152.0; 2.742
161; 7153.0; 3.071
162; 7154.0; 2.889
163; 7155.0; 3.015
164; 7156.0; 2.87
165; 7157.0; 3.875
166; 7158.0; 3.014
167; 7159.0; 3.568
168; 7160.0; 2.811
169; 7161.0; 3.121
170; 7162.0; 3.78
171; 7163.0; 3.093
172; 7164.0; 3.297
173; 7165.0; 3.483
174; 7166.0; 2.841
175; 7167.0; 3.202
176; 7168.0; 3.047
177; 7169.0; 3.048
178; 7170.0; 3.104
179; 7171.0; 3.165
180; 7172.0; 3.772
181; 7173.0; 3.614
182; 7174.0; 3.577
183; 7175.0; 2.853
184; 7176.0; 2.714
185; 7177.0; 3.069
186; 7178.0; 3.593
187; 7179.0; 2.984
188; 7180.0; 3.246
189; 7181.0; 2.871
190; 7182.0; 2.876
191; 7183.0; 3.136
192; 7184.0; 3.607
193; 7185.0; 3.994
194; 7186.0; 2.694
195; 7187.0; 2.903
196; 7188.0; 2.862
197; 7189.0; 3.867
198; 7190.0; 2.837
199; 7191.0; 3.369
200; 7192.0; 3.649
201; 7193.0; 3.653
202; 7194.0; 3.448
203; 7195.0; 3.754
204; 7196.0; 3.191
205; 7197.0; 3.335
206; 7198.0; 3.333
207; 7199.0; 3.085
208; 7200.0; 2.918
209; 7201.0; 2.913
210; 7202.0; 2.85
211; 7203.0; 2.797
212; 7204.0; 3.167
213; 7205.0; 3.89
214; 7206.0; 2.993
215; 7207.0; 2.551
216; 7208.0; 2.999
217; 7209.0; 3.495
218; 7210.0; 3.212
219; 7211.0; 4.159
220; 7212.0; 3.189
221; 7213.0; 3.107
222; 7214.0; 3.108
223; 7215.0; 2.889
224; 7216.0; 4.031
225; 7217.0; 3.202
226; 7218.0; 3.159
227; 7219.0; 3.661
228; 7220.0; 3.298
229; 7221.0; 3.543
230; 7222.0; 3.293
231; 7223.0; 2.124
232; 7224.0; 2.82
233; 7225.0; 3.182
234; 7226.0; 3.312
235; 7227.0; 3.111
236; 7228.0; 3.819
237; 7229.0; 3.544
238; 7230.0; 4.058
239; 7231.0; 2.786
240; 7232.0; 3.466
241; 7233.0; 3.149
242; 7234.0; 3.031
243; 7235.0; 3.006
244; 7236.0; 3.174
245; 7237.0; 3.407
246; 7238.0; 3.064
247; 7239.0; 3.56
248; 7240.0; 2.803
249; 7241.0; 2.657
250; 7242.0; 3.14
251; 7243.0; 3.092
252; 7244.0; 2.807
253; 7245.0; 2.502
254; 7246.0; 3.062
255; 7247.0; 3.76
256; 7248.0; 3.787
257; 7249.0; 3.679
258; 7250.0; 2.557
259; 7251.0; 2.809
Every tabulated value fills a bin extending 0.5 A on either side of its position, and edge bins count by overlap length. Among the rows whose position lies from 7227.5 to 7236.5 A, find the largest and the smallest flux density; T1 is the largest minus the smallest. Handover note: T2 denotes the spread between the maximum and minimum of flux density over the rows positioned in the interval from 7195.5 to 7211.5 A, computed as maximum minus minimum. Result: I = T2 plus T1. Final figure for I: 2.9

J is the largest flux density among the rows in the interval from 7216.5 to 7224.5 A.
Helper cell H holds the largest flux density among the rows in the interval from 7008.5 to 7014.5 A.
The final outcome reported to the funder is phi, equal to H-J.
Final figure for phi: 0.4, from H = 4.036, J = 3.661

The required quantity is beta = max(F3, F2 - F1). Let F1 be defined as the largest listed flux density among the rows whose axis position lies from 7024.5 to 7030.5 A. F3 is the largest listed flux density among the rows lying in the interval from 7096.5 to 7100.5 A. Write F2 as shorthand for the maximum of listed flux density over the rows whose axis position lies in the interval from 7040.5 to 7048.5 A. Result 3.34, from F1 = 3.739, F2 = 4.28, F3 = 3.34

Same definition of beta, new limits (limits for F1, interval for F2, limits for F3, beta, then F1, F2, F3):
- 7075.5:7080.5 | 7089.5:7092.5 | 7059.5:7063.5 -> 3.74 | 3.424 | 4.198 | 3.743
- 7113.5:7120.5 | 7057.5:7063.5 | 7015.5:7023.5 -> 3.74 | 3.445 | 4.919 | 3.744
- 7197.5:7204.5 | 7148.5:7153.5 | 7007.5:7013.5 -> 3.96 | 3.333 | 3.429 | 3.962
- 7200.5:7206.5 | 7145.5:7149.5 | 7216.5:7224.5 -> 3.66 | 3.89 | 3.57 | 3.661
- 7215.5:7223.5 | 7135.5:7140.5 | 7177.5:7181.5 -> 3.59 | 4.031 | 3.382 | 3.593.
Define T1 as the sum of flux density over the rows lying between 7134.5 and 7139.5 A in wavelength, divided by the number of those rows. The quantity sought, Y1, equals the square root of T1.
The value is 1.81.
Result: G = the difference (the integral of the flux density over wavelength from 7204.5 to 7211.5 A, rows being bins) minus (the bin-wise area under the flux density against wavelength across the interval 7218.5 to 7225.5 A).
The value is 1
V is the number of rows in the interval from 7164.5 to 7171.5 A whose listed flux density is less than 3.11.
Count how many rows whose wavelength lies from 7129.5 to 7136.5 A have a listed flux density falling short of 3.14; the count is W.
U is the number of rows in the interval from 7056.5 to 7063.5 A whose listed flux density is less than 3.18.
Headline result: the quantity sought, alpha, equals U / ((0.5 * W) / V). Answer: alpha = 5.3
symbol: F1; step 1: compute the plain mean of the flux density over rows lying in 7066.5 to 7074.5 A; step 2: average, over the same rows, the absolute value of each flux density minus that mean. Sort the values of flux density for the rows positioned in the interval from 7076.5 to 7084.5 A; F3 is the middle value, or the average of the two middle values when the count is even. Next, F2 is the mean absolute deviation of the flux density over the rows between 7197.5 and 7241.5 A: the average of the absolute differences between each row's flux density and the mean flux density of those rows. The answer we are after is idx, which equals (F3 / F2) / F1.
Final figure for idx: 42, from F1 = 0.26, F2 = 0.30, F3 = 3.2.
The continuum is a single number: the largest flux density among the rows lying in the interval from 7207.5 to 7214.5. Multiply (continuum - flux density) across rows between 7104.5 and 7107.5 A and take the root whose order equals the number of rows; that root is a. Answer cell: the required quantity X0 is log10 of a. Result -0.21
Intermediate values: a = 0.62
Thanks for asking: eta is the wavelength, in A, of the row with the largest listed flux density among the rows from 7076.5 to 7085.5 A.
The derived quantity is 7084.0 A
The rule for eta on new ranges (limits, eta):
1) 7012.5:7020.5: 7015.0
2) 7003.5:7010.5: 7004.0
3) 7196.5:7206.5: 7205.0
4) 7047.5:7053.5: 7048.0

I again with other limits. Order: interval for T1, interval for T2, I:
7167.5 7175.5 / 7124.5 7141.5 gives 1.8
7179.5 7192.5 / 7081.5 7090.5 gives 3.0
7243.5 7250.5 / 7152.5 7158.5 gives 2.3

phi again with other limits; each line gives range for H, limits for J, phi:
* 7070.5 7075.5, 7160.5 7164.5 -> -0.1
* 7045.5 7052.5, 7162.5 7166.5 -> 0.8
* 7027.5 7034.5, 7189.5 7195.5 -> 1.0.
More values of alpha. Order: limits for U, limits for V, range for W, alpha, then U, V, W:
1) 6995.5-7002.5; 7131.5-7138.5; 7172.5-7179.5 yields 1.0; 1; 2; 4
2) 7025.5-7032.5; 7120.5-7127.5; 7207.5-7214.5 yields 8.0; 4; 3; 3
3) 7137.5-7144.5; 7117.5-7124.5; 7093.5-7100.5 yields 6.0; 3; 3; 3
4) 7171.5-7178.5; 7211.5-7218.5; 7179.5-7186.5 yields 4.5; 3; 3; 4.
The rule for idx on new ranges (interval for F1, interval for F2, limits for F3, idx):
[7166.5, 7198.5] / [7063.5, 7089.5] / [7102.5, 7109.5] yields 42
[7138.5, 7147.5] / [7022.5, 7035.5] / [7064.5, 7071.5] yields 20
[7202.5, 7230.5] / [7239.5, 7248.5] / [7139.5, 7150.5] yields 29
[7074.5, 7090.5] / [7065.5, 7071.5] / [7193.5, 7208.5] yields 39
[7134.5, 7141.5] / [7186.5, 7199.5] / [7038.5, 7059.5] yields 68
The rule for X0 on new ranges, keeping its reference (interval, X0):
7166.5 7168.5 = 0.01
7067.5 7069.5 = -0.14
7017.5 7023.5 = -0.26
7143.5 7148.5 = -0.01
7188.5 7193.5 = -0.22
